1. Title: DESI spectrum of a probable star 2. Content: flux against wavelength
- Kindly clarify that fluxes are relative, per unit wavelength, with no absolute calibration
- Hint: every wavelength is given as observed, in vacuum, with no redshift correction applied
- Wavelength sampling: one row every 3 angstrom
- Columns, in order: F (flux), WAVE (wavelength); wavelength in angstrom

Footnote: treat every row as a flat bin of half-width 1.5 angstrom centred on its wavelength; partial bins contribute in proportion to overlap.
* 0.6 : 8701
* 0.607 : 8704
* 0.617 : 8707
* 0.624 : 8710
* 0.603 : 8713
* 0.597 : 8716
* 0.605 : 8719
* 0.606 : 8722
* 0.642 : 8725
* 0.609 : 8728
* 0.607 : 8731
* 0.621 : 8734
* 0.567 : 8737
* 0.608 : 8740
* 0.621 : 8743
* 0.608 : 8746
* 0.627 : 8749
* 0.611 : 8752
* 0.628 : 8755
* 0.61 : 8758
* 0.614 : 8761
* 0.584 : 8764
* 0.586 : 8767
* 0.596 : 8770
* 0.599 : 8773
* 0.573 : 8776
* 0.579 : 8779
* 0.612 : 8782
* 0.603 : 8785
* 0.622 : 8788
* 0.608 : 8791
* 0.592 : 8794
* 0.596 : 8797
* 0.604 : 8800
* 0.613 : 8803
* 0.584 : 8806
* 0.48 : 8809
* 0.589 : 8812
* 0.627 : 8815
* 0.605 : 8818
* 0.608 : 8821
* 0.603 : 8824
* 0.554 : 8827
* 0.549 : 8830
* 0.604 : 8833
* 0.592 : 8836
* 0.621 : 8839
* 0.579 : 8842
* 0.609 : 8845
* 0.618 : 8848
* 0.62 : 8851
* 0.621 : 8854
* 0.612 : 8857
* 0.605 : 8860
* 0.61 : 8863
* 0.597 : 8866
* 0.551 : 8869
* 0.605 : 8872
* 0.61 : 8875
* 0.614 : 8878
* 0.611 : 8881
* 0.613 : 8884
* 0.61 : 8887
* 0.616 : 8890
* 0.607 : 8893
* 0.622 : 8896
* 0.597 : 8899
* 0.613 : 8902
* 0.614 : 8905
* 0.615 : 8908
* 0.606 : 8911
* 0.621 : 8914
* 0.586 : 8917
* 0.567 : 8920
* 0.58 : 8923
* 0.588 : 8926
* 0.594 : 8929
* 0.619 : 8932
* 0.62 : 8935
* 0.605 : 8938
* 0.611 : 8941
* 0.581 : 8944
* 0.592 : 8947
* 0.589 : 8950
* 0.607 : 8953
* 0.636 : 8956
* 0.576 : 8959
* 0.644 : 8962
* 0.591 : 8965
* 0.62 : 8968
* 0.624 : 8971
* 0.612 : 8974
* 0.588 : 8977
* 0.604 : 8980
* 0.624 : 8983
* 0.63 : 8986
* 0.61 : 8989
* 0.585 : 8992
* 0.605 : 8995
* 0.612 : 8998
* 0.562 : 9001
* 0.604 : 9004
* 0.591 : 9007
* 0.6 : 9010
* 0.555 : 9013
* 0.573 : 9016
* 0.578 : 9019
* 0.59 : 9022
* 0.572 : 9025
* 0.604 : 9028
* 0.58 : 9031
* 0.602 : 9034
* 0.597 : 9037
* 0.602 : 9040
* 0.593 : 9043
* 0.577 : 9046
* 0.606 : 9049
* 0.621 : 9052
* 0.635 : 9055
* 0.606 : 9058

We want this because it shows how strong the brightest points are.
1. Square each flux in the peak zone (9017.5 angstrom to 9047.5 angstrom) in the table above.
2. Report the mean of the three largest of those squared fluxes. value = 0.363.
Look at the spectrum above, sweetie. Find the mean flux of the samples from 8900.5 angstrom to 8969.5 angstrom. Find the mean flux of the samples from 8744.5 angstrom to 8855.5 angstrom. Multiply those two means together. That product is 0.361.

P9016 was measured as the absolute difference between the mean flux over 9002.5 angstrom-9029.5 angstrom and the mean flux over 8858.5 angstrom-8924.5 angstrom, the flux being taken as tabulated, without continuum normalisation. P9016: 0.018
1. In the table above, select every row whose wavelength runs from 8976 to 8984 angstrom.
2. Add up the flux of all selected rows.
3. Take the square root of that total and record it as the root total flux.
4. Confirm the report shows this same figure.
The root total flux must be 1.3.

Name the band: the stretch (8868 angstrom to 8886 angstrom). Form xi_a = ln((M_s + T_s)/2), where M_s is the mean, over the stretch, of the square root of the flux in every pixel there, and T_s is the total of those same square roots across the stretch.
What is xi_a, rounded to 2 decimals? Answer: 1.00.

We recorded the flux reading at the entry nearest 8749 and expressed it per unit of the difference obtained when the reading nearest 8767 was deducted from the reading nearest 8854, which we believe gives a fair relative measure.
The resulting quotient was 18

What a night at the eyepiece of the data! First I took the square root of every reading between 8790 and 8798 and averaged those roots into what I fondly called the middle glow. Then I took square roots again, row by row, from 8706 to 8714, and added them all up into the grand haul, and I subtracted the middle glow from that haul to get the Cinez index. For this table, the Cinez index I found 1.58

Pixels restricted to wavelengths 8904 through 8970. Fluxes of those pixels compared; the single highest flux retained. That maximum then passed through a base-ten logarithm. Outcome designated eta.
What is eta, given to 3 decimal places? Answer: -0.191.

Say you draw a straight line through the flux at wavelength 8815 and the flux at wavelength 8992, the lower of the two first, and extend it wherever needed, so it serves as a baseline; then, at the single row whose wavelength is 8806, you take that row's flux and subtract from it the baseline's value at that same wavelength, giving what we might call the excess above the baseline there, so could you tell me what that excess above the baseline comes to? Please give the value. -0.045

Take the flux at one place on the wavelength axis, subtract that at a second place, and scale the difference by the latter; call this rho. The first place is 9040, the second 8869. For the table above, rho 0.09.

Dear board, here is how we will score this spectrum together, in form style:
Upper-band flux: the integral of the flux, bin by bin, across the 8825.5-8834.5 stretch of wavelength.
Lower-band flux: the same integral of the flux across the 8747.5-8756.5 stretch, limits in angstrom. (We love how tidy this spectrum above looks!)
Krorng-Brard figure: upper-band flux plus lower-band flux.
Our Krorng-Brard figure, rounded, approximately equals 11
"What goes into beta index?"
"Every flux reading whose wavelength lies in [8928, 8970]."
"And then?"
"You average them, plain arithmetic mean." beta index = 0.606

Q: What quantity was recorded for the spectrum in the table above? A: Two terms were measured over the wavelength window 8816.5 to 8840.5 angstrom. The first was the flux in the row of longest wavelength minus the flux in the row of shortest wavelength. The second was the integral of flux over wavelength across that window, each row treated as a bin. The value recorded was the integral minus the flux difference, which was 14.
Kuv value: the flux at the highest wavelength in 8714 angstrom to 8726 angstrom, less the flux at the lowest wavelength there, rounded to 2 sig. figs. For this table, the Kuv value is 0.045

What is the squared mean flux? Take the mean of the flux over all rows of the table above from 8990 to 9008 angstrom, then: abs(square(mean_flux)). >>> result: 0.352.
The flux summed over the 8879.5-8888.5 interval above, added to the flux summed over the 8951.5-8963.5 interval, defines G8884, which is 4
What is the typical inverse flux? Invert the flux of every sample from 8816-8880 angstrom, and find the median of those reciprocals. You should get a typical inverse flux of 1.65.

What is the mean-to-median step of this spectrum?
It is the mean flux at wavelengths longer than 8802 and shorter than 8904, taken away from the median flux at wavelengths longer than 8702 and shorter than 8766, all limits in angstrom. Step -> 0.010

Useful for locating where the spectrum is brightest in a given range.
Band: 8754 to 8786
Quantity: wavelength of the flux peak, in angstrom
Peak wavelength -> 8755 angstrom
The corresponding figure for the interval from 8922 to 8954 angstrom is 8935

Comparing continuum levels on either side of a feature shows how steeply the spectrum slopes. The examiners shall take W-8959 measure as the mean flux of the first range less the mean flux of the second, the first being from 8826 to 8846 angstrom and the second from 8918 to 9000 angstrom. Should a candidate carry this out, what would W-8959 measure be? -0.017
